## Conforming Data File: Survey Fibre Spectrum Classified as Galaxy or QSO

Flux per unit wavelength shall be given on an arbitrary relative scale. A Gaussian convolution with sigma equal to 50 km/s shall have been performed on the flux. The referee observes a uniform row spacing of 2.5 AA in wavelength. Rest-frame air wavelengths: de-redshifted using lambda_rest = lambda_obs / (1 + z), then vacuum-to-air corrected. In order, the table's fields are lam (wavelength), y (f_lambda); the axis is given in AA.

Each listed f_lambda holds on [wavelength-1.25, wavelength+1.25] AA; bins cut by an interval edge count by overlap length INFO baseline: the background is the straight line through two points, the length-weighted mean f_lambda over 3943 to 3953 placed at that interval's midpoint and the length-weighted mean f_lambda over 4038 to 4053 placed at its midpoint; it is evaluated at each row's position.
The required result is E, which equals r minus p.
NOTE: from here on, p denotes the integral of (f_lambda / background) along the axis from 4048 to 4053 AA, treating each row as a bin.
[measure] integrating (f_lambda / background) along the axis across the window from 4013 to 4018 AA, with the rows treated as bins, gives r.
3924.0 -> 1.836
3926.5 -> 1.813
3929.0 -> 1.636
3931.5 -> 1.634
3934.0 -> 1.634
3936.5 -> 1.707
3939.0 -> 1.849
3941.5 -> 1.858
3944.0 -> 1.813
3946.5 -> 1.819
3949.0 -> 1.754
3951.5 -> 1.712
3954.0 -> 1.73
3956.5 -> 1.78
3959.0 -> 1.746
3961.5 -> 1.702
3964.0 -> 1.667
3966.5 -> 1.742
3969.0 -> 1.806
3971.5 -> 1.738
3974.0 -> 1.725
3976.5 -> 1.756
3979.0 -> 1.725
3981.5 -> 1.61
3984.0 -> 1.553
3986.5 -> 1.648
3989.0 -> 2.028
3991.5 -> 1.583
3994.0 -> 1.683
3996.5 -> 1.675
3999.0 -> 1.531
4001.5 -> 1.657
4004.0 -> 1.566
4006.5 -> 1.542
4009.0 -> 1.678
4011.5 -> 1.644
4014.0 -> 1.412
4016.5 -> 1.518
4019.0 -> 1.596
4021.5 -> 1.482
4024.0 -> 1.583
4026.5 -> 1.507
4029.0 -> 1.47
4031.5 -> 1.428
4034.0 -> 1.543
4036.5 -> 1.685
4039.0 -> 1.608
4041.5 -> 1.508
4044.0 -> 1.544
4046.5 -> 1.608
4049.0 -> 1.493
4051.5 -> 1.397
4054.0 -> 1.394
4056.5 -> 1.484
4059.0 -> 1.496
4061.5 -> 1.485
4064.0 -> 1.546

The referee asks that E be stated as -0.16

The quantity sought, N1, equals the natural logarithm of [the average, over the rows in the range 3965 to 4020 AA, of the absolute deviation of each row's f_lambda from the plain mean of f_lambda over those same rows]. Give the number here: -2.39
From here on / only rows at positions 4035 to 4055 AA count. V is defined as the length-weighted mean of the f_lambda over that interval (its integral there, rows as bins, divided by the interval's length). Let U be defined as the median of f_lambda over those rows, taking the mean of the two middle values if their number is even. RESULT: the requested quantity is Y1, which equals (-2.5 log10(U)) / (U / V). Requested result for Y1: -0.461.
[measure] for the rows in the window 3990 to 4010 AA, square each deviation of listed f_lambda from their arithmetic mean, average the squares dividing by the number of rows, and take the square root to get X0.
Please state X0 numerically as 0.06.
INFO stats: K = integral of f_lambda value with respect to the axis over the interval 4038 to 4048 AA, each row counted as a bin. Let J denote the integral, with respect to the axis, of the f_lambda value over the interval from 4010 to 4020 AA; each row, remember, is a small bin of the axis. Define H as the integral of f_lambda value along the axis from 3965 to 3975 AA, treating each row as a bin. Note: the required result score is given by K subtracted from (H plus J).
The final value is 17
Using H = 17.5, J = 15.4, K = 15.6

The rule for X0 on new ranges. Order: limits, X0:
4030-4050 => 0.07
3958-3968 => 0.03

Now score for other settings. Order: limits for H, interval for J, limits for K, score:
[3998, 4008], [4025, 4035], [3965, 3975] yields 13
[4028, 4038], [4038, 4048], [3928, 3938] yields 14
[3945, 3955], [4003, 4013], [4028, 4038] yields 18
